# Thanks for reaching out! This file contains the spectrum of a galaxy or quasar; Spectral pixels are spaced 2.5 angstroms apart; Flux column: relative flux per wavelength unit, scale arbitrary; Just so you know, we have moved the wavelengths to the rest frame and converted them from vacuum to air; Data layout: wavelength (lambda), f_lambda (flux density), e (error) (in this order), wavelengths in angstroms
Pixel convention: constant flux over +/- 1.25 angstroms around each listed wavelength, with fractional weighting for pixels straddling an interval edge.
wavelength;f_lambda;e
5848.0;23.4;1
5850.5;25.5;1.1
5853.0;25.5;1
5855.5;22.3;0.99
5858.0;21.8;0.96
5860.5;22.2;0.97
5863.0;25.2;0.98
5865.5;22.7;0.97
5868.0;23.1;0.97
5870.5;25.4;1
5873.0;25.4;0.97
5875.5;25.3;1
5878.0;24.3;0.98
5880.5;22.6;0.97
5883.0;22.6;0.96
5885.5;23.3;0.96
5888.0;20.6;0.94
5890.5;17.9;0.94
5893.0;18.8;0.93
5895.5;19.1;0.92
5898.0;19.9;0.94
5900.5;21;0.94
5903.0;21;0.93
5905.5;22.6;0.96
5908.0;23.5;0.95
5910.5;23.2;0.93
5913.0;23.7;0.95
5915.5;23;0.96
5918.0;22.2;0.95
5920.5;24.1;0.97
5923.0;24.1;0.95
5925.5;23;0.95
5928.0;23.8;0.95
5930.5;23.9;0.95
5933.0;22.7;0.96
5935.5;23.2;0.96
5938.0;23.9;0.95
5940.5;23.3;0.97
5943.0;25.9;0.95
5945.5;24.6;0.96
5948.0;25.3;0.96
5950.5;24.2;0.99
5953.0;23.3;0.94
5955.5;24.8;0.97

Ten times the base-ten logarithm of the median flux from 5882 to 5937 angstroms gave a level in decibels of 13.6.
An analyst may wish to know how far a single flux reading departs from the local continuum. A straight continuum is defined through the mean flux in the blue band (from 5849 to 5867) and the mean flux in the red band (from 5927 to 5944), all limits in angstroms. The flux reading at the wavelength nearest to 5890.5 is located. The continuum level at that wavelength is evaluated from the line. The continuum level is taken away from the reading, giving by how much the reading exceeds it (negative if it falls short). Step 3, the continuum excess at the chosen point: -5.8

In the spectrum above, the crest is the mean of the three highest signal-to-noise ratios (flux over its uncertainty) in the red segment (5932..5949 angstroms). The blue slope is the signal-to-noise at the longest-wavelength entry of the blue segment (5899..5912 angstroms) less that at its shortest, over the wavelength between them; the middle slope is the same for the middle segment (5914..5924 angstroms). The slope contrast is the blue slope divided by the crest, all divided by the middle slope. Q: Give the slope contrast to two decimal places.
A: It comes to 0.05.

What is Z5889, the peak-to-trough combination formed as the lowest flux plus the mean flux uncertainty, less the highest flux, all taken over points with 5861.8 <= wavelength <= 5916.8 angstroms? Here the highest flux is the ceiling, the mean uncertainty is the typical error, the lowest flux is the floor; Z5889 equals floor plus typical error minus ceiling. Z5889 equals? -6.54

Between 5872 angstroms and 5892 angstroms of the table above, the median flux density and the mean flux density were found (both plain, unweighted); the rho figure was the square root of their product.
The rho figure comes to 22.8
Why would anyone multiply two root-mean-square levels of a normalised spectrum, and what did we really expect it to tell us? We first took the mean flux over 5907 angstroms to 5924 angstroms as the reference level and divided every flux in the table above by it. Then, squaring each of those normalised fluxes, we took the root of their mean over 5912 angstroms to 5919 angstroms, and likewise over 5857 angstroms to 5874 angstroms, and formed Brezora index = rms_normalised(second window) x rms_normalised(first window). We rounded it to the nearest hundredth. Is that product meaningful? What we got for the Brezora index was 1.00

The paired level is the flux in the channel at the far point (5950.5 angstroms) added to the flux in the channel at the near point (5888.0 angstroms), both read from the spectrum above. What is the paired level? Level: 44.8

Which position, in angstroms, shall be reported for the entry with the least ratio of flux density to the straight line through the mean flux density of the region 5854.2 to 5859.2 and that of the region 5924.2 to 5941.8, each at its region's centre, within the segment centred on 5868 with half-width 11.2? 5858.0 angstroms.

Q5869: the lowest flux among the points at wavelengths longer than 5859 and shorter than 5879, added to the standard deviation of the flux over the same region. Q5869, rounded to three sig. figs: 23.5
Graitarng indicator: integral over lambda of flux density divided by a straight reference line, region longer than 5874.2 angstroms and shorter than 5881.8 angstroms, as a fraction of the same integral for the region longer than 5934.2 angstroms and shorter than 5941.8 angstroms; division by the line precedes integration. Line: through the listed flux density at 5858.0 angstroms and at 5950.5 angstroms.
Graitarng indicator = 1.1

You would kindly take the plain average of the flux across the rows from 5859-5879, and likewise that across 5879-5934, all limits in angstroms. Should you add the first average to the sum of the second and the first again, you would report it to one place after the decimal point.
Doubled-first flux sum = 70.5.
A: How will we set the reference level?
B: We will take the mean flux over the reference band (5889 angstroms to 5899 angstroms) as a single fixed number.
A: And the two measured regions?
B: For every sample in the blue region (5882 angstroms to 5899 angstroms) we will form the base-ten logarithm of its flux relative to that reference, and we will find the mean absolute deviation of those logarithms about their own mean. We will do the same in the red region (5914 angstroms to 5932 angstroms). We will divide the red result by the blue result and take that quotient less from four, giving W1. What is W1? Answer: 3.7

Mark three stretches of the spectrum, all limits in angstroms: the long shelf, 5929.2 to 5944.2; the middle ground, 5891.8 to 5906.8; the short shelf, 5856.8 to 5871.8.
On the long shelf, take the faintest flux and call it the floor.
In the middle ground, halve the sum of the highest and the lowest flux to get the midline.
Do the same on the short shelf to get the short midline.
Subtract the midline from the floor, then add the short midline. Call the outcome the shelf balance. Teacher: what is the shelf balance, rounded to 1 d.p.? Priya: 25.6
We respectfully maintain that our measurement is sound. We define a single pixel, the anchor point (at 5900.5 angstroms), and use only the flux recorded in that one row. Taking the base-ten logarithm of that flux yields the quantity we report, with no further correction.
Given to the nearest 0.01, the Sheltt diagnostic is 1.32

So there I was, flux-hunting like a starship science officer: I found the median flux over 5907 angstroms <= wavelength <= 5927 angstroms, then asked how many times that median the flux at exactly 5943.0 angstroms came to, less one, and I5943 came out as 0.11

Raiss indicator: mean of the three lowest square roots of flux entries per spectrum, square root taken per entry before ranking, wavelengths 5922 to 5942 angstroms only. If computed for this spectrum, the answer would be 4.79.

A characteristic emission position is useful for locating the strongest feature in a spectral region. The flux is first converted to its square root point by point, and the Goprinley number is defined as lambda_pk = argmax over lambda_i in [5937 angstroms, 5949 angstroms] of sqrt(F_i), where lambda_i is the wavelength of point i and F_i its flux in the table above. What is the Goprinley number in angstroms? 5943.0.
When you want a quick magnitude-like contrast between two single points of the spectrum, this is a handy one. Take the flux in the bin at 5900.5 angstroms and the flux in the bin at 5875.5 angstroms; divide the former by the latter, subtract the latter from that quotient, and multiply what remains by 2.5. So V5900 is -61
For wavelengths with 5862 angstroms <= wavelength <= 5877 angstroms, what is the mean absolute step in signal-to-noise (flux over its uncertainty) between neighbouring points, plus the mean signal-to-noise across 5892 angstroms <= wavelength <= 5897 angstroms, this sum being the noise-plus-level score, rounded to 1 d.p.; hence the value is 21.7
